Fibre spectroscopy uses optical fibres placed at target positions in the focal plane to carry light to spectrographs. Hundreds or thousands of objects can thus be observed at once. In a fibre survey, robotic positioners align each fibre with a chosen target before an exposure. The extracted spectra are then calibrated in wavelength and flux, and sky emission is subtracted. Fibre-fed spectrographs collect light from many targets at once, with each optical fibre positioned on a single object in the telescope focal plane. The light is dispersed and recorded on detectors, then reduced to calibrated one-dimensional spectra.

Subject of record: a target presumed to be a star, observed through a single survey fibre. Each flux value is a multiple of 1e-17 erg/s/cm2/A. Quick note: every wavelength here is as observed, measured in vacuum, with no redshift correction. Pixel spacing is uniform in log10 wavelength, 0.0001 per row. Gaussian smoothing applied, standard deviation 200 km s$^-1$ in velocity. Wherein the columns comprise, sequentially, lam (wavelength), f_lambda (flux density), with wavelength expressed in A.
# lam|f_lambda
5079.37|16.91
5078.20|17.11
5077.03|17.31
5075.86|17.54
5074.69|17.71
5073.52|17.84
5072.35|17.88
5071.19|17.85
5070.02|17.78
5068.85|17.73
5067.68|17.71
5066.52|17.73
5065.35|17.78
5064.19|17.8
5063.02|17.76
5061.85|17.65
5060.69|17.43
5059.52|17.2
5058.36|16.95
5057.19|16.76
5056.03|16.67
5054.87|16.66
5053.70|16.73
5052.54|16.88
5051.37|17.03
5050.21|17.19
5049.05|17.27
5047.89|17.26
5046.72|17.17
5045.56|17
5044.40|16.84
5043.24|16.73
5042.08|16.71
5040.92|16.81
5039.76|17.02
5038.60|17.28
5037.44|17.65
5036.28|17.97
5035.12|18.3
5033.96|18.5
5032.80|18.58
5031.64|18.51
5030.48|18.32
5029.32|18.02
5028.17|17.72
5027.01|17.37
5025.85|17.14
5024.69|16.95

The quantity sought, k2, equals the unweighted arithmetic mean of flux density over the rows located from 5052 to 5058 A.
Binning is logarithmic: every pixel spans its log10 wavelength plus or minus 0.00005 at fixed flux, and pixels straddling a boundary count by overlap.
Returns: 16.7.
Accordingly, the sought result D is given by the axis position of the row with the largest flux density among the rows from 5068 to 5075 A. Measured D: 5072.35 A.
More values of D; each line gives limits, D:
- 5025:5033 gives 5032.80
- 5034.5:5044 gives 5035.12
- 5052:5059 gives 5058.36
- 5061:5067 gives 5064.19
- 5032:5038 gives 5032.80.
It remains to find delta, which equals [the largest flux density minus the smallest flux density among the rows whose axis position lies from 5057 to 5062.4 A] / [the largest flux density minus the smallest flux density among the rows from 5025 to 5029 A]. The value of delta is 1.5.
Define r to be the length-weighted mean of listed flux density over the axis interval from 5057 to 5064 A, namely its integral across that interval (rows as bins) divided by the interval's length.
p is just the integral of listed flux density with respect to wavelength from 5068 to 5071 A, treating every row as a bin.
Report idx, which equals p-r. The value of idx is 36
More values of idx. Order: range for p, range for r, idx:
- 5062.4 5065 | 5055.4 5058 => 29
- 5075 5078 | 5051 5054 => 35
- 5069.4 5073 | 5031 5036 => 46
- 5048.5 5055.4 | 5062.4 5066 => 99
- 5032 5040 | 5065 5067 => 126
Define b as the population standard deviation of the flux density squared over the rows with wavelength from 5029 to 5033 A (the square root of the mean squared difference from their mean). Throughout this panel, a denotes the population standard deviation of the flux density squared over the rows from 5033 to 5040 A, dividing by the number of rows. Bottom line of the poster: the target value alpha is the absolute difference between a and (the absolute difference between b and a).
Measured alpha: 8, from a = 19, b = 8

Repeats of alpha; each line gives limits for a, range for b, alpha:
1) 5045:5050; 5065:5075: 2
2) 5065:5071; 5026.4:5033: 14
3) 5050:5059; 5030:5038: 1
